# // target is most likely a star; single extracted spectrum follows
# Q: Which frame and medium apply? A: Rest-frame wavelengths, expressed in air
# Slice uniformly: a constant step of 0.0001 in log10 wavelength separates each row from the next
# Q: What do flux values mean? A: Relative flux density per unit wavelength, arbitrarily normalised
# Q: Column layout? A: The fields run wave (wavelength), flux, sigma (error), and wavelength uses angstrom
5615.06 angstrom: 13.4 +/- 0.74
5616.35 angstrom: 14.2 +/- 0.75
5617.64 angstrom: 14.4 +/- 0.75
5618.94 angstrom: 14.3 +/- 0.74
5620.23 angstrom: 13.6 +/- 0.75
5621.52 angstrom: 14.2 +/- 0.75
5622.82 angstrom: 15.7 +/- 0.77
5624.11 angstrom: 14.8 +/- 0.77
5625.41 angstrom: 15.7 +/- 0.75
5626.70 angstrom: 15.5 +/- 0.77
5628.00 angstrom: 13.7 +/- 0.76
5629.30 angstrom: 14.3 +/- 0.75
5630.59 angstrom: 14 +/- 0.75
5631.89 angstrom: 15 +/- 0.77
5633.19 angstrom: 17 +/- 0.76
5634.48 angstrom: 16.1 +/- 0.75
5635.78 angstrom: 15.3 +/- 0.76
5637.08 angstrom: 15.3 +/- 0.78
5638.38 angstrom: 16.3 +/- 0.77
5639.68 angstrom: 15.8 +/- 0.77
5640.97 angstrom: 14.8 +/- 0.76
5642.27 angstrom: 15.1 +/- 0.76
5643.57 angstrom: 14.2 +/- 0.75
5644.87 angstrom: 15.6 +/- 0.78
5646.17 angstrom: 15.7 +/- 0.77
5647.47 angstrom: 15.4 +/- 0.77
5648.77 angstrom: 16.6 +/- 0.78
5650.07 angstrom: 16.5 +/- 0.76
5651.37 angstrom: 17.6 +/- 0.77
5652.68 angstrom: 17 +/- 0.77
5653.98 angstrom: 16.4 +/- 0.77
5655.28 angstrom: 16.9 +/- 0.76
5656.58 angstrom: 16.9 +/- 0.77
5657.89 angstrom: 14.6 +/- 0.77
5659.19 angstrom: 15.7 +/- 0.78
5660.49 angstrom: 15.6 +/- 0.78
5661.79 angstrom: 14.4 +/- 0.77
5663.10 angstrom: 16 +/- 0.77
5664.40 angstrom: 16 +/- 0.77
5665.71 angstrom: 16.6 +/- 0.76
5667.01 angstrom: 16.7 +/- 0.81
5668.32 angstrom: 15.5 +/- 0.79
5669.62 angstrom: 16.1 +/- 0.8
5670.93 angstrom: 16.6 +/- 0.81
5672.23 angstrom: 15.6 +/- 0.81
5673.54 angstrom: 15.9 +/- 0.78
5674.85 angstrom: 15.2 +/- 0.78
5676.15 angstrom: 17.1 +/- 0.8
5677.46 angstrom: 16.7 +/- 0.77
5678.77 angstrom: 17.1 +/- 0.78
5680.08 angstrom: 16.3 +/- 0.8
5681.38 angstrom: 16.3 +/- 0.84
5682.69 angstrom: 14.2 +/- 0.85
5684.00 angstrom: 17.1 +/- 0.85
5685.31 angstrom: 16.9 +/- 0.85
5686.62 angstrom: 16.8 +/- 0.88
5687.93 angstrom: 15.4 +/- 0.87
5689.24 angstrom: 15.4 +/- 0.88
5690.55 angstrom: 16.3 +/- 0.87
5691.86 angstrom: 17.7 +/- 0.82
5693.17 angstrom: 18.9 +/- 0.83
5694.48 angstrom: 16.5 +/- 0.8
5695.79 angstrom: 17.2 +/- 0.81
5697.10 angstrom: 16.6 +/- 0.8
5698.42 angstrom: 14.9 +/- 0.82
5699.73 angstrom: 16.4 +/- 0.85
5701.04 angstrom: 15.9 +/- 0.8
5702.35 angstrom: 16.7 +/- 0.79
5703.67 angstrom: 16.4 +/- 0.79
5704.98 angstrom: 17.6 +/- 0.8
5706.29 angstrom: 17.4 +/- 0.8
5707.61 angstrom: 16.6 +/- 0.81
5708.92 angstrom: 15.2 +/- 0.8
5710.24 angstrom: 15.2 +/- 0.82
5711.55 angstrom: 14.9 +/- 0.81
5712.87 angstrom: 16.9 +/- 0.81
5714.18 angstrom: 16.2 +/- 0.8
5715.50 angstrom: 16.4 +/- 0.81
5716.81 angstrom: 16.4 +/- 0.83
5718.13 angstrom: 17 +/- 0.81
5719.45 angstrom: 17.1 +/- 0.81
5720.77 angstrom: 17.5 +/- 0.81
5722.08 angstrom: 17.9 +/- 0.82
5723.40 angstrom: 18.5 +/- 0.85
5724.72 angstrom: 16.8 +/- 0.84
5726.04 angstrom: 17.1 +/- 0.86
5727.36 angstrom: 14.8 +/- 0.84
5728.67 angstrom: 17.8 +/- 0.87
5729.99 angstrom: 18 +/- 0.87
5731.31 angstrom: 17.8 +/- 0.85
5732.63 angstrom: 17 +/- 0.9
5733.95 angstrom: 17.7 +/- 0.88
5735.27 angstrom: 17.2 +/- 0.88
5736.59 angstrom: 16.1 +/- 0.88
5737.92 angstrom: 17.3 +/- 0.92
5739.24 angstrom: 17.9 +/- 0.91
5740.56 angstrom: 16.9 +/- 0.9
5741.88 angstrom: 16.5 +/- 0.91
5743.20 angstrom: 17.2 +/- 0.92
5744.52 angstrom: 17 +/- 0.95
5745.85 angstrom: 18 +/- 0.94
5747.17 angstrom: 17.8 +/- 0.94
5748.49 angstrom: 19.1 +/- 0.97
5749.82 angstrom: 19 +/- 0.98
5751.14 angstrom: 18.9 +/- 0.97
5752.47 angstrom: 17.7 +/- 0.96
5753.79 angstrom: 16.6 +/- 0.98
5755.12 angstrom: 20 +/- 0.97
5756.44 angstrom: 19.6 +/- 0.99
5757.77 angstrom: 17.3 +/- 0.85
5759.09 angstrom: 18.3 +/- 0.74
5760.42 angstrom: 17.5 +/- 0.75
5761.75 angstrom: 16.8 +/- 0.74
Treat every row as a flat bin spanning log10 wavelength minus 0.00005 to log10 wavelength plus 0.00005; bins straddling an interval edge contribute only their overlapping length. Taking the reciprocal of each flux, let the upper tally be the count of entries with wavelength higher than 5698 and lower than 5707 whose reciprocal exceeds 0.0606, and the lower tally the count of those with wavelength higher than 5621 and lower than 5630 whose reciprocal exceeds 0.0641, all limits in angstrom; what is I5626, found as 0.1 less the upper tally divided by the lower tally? -0.7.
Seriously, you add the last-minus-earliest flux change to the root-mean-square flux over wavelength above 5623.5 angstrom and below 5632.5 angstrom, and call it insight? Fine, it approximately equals 14.9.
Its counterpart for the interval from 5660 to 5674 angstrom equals 16.2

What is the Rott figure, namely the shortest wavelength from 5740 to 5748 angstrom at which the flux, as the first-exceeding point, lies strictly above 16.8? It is 5740.56 angstrom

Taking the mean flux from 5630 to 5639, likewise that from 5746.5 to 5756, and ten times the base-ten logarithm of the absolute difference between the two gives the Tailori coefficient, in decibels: 4.6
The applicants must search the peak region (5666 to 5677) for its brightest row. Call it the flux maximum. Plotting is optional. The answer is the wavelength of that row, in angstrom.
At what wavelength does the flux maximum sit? 5676.15 angstrom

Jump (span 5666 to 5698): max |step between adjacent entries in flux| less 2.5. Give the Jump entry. 0.4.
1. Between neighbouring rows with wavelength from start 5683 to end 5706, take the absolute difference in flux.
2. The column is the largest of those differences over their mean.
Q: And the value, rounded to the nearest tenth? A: 2.6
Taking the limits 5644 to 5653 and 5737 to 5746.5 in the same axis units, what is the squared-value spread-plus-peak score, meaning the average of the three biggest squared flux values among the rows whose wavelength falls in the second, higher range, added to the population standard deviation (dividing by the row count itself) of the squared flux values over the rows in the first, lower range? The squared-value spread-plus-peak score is 339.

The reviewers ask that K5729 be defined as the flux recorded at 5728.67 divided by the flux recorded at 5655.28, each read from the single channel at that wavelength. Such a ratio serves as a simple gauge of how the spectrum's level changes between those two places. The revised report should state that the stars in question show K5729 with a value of 1.05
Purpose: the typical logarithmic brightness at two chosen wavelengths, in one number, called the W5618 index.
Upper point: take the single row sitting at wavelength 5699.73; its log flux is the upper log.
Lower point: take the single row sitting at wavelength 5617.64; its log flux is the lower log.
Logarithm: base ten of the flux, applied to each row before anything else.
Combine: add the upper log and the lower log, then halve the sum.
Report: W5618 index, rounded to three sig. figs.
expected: 1.19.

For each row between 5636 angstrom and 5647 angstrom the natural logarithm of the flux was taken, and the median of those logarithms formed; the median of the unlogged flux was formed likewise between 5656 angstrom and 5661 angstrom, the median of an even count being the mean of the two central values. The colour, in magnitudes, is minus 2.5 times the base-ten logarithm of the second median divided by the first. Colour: -1.89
